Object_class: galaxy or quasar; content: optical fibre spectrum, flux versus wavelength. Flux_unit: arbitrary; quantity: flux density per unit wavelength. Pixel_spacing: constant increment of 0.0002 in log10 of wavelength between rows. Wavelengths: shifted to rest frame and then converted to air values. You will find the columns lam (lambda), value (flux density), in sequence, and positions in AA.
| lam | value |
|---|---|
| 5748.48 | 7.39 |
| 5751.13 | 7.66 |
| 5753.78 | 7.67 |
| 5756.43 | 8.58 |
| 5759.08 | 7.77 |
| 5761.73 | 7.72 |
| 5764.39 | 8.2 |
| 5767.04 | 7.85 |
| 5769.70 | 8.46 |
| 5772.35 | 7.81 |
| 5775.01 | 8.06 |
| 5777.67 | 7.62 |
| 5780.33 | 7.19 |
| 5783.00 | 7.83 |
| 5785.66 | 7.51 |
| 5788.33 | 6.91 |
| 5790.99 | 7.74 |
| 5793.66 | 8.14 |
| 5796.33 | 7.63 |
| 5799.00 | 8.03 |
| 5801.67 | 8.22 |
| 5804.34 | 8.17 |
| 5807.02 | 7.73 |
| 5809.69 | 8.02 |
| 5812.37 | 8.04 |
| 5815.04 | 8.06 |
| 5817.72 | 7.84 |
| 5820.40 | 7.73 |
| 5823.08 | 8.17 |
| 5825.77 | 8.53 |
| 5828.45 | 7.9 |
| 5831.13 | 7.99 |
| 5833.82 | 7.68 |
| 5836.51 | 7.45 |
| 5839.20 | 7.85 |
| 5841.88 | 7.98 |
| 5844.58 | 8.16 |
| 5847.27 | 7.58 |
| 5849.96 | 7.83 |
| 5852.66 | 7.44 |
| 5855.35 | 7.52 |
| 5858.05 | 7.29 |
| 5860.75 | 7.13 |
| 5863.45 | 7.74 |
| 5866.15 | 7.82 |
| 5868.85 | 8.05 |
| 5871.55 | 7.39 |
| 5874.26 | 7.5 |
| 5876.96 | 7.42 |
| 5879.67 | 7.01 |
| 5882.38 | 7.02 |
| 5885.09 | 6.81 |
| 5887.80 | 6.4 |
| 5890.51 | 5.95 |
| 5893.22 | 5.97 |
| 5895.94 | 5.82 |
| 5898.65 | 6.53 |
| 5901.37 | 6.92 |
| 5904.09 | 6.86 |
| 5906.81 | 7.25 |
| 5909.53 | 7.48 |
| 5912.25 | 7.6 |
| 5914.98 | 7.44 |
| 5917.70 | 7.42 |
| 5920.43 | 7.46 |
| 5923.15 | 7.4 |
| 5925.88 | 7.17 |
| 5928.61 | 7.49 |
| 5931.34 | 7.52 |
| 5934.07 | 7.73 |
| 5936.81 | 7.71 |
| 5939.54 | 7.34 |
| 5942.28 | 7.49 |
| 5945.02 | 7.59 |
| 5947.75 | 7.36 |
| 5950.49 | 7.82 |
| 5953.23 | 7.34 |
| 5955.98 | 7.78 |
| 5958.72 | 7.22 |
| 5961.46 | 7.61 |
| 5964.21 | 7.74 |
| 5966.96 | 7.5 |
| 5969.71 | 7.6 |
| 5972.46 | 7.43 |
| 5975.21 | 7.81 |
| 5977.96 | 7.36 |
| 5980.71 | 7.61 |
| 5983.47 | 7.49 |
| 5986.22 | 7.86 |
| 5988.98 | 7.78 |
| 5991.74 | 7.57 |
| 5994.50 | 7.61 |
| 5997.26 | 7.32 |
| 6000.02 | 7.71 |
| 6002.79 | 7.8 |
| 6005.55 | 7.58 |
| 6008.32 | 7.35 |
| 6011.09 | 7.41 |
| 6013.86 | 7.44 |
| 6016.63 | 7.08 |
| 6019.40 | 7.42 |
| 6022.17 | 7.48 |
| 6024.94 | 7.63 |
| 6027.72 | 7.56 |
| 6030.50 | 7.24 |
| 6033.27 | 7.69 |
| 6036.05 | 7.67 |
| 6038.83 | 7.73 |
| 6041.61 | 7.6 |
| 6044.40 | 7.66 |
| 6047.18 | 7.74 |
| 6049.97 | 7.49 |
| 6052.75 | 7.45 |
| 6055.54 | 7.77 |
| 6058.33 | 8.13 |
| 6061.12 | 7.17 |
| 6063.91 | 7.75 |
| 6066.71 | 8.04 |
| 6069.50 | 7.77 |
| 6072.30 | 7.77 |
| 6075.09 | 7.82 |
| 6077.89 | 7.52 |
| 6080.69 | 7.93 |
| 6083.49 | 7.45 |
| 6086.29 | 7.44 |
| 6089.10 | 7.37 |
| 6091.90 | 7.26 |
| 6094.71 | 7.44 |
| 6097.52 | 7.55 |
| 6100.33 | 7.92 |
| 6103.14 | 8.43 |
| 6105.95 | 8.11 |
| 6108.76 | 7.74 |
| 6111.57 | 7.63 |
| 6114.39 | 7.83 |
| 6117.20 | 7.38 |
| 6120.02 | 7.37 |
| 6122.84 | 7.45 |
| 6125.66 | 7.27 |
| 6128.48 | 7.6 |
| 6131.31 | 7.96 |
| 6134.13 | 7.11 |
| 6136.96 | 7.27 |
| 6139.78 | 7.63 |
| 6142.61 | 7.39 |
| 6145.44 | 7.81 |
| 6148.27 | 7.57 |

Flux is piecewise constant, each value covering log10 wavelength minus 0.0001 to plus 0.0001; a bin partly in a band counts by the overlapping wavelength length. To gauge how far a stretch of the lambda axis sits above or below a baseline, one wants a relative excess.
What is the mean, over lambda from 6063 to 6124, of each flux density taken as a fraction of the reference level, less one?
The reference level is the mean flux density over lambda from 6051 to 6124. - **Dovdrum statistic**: 0.001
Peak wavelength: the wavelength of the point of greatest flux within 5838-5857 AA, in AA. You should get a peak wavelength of 5844.58 AA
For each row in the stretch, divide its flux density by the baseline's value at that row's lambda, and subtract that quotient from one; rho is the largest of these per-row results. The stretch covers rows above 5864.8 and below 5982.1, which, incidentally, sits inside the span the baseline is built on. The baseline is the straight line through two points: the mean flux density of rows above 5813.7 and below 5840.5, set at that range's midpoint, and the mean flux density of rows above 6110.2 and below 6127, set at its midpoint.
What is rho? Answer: 0.256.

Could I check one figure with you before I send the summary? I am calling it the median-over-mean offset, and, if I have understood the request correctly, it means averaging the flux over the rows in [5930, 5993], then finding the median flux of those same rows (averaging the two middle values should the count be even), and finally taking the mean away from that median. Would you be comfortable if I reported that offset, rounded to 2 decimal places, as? 0.01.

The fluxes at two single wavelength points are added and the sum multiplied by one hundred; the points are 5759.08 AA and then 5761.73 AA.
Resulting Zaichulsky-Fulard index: 1549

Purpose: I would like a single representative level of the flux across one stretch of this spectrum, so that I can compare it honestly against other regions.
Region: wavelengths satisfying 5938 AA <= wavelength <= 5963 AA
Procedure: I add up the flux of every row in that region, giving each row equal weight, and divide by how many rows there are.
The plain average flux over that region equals 7.51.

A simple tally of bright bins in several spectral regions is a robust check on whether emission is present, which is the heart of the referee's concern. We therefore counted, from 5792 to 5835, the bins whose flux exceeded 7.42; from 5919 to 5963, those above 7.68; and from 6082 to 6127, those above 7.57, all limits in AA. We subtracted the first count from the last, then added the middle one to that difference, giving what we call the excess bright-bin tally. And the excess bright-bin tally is -6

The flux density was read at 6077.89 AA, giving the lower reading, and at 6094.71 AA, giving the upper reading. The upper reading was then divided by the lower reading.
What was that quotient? 0.99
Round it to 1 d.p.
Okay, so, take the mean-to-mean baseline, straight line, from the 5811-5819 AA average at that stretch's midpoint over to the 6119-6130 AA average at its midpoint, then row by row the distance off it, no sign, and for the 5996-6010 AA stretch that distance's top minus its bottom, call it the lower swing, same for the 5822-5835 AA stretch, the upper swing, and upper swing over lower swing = 1.9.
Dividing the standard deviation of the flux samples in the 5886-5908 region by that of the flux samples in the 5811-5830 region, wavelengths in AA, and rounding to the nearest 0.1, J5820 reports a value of 2.0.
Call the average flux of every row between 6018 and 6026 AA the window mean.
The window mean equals 7.51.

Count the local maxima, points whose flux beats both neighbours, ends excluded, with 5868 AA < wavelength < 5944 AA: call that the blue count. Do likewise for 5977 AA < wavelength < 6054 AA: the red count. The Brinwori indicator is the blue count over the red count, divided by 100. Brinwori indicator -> 0.0078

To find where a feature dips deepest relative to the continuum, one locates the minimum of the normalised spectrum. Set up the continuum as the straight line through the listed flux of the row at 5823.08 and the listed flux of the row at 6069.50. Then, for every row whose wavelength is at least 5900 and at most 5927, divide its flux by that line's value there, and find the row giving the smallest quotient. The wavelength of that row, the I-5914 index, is 5904.09 AA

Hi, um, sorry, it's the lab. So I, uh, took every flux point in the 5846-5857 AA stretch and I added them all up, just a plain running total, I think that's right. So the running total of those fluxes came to 30.4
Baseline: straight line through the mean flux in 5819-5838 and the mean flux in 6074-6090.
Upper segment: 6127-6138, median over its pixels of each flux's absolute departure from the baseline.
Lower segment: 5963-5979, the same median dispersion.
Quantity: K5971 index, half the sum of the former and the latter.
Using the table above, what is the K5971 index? 0.26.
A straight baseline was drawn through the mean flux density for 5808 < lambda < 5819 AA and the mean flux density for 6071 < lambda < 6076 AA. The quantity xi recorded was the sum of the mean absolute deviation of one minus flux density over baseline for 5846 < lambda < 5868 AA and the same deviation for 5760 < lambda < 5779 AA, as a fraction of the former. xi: 2.2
